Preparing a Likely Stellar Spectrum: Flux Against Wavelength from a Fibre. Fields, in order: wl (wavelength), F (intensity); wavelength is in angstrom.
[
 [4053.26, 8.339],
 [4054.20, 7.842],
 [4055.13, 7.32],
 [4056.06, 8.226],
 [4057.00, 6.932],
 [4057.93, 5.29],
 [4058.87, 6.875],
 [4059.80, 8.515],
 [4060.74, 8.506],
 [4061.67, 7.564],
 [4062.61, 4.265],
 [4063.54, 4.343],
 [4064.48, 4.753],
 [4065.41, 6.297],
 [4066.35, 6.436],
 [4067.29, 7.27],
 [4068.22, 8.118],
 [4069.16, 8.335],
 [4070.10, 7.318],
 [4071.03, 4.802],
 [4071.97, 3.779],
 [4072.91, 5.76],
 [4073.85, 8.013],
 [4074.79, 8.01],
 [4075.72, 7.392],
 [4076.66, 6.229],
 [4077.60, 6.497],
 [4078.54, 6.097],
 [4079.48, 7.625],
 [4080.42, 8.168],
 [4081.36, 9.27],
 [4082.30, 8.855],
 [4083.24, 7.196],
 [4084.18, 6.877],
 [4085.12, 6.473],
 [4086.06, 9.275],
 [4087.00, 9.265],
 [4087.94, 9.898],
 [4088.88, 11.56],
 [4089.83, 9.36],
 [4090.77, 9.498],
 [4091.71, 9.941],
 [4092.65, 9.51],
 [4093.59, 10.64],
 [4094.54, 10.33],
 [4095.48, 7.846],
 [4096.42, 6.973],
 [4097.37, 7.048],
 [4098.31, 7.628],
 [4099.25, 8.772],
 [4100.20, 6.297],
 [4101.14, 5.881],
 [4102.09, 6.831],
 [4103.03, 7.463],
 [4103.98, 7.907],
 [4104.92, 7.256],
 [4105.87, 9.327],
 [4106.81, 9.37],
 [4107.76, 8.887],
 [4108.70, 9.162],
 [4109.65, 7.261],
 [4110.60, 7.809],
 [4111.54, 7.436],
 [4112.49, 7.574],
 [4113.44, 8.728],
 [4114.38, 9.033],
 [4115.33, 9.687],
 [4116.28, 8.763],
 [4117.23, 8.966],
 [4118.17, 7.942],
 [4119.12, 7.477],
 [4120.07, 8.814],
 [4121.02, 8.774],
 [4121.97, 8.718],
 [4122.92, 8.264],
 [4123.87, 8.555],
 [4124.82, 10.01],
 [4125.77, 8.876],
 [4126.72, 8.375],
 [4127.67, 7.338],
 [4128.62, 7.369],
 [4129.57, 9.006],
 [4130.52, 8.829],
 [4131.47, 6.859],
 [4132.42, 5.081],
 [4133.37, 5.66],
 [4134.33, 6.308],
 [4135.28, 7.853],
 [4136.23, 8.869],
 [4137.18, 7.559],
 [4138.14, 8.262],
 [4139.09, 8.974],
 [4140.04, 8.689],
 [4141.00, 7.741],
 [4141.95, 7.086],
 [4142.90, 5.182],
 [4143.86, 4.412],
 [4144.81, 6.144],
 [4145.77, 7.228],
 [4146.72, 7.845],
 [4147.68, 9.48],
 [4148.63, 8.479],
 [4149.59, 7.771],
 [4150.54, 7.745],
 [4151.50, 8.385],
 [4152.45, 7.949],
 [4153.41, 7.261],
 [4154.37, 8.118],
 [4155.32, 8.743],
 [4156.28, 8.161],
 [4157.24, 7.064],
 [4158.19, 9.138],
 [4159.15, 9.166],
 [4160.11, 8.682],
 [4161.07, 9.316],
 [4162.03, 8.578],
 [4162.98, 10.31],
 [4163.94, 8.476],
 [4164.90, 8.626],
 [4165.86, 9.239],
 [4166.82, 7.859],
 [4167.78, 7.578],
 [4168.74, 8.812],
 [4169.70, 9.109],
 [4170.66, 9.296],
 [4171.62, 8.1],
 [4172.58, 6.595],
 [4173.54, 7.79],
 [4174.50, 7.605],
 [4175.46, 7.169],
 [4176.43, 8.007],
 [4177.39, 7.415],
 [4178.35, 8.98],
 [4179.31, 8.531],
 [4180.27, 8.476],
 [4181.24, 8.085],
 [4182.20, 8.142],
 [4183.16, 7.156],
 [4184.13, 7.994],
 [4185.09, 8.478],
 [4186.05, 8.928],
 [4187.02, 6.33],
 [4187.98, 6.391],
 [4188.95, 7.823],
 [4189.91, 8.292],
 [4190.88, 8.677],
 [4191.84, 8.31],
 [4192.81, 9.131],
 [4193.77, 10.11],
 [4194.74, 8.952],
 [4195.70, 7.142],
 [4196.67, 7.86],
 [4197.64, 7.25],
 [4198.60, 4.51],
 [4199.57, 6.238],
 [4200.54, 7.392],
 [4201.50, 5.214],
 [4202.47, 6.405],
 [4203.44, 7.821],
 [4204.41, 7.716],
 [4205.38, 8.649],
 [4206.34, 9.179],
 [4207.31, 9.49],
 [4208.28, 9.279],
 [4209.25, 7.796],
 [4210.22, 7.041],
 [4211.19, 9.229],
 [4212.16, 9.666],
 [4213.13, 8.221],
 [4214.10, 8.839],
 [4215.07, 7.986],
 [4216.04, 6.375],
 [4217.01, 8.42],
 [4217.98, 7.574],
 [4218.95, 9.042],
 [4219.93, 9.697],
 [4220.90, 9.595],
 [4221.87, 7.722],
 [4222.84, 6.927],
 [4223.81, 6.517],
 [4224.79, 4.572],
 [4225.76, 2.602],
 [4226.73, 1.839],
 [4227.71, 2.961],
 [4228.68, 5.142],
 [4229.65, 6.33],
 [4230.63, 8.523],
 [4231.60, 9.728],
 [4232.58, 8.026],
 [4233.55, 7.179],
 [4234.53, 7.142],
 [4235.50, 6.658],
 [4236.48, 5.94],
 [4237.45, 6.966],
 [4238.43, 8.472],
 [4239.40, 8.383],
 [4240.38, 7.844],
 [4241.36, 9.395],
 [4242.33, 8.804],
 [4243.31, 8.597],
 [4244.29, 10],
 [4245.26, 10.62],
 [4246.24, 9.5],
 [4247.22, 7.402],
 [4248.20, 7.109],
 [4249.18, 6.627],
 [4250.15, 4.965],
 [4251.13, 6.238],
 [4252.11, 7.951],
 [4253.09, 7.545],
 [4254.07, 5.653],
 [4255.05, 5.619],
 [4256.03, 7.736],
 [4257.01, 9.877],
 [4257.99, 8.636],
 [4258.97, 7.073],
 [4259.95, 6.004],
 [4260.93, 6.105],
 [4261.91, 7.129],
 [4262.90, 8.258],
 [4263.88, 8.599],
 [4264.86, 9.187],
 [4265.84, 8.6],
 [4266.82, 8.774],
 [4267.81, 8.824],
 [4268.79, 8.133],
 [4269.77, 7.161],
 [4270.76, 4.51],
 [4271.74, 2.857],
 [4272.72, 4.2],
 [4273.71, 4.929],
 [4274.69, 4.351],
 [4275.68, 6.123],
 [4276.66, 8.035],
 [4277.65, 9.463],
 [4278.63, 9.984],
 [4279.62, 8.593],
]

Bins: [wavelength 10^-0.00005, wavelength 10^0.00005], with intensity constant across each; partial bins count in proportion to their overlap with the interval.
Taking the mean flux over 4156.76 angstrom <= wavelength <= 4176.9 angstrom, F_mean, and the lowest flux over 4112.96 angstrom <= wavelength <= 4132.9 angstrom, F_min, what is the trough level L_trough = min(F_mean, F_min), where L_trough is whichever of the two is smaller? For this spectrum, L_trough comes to 5.1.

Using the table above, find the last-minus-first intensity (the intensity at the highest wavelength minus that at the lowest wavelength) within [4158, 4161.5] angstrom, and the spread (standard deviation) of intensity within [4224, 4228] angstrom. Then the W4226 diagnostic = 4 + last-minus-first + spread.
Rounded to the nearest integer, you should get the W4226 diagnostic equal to 5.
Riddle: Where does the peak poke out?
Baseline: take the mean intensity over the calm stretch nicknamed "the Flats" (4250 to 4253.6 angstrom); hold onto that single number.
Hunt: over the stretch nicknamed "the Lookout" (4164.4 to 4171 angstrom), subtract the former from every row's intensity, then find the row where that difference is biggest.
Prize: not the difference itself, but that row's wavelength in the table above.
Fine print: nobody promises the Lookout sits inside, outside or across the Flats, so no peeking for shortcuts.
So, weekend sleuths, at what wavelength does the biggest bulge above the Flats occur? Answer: 4170.66 angstrom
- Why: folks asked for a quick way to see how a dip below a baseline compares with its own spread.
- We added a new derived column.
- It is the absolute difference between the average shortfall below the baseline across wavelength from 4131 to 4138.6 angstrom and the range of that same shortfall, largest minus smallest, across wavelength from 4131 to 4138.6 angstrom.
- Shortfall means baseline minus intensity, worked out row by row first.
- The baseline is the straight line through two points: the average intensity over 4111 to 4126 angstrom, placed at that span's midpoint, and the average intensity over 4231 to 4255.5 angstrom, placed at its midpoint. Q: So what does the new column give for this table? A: 2.4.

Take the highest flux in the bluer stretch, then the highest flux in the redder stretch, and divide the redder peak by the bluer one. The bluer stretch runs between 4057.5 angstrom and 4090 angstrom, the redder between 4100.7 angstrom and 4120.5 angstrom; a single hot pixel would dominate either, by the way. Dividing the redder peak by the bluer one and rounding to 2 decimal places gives 0.84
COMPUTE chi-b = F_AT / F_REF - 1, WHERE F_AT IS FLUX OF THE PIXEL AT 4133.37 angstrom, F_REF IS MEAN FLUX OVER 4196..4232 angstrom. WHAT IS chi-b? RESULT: -0.22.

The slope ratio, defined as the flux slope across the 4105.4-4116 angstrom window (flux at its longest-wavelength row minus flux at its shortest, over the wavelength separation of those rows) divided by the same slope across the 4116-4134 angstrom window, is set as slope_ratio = -0.21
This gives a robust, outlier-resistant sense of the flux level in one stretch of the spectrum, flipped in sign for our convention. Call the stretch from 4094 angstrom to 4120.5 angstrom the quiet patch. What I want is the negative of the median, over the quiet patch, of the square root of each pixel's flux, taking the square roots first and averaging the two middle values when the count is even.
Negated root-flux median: -2.81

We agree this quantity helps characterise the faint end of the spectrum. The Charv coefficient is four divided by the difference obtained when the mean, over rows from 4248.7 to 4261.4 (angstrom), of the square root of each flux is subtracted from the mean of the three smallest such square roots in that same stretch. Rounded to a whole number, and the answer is -14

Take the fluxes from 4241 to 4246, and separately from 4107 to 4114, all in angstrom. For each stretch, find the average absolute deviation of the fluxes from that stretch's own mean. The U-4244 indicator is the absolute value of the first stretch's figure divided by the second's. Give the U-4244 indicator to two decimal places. 0.96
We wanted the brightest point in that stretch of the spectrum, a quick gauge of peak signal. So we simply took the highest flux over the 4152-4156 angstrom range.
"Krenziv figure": 8.743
